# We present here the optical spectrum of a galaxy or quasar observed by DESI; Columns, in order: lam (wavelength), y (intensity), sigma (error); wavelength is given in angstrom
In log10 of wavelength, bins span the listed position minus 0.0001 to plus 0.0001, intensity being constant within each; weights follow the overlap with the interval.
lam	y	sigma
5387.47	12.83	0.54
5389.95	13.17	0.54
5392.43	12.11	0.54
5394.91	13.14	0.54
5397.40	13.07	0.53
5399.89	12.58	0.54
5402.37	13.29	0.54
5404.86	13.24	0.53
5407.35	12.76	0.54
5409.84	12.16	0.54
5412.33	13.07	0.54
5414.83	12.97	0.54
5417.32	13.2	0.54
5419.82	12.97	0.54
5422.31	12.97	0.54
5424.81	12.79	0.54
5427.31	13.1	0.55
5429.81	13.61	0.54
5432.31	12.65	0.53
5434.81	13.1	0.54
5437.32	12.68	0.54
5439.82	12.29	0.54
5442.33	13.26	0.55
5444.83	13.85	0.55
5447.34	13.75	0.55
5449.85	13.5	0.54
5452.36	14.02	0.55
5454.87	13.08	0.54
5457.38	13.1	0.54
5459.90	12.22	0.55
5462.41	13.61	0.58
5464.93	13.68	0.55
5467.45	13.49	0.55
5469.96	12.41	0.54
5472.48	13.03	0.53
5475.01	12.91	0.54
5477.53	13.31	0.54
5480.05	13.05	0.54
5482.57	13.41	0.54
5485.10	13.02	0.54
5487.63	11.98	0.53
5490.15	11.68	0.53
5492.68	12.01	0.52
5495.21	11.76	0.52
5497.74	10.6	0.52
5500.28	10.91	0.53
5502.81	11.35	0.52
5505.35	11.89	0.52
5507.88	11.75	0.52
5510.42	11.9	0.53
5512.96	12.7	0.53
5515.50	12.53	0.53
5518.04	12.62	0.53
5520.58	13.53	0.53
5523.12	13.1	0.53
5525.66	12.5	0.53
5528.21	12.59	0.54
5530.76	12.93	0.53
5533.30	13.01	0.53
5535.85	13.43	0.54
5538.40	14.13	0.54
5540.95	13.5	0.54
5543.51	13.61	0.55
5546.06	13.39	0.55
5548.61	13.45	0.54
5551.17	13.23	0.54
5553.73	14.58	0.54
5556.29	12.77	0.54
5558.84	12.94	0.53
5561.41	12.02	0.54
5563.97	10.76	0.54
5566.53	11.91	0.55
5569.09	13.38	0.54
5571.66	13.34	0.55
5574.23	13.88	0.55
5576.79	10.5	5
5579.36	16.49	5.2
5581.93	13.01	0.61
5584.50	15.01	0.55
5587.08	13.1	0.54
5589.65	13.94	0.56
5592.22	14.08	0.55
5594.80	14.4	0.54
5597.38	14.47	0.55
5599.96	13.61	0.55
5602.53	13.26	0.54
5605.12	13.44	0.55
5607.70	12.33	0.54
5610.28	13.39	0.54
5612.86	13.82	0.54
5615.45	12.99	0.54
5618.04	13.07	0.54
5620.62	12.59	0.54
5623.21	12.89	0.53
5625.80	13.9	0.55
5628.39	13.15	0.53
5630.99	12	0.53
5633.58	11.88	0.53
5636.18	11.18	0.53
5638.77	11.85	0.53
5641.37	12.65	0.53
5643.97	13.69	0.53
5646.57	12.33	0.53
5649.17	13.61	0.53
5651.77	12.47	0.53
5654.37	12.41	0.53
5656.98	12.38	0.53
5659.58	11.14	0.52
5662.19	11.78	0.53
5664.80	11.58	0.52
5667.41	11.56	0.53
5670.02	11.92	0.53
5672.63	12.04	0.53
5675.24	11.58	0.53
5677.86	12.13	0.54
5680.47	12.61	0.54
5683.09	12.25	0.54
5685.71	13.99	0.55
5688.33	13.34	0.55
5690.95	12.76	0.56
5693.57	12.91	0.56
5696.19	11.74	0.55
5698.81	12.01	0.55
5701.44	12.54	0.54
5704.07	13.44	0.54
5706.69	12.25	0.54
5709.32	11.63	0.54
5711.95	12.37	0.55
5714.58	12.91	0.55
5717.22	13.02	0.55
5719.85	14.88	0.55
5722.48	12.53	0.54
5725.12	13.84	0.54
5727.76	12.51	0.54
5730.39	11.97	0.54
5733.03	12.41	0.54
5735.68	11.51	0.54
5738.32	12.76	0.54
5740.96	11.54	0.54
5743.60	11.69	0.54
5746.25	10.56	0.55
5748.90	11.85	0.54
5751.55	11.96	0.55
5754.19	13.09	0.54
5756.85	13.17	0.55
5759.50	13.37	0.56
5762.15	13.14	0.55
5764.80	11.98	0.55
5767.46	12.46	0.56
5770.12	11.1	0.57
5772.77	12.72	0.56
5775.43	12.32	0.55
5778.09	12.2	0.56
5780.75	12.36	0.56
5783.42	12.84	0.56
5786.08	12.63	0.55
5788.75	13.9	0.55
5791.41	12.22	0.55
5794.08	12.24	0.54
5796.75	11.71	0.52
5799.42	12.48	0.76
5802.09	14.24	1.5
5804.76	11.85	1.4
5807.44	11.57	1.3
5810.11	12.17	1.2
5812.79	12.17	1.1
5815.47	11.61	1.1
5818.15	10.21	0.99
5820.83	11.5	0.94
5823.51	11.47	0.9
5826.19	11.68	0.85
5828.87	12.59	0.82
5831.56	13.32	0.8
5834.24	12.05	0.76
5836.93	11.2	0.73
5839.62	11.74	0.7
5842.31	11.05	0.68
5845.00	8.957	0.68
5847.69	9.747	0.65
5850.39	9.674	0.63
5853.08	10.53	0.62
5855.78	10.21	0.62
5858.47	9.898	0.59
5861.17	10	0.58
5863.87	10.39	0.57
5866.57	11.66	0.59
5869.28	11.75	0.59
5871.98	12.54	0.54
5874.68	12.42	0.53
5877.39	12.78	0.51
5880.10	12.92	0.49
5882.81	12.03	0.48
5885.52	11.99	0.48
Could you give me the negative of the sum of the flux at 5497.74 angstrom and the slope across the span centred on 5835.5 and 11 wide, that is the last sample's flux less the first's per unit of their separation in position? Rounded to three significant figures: -10.4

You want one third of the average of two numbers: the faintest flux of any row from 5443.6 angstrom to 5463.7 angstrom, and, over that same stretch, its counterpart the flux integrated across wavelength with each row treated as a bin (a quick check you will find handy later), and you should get 46.9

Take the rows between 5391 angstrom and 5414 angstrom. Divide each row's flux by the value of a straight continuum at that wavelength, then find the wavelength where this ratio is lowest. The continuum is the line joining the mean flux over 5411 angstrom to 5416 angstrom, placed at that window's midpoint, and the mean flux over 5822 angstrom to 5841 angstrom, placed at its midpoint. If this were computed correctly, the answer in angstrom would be 5392.43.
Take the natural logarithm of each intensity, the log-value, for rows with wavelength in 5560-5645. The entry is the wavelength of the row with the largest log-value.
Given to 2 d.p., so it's 5579.36 angstrom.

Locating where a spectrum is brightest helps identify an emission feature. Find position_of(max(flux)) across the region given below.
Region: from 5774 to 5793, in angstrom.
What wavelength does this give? 5788.75 angstrom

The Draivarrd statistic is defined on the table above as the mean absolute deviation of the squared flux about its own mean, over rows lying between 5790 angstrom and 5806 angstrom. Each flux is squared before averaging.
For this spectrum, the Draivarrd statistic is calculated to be 15.6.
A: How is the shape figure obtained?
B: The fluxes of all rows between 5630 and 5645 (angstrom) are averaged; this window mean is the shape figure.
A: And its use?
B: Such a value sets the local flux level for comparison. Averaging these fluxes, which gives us 12.2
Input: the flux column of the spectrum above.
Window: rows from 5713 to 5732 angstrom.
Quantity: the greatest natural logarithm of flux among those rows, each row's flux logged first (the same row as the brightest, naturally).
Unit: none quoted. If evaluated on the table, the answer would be 2.70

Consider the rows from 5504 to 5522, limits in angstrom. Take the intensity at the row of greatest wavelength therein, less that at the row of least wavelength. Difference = 1.6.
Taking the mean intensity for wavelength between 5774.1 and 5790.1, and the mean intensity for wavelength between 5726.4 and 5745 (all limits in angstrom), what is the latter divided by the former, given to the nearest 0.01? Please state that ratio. 0.95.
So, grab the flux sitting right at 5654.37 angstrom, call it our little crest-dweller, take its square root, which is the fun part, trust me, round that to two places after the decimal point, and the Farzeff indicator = 3.52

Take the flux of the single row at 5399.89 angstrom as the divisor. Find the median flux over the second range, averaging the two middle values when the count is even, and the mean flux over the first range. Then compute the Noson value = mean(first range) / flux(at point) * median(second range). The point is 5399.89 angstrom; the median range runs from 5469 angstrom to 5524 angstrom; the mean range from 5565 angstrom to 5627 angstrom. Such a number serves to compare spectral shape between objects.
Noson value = 13.3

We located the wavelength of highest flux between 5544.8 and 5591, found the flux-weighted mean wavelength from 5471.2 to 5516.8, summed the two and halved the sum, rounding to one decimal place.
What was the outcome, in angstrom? 5536.4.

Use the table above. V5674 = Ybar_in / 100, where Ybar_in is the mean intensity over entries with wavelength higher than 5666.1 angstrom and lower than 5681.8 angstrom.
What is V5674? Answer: 0.120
